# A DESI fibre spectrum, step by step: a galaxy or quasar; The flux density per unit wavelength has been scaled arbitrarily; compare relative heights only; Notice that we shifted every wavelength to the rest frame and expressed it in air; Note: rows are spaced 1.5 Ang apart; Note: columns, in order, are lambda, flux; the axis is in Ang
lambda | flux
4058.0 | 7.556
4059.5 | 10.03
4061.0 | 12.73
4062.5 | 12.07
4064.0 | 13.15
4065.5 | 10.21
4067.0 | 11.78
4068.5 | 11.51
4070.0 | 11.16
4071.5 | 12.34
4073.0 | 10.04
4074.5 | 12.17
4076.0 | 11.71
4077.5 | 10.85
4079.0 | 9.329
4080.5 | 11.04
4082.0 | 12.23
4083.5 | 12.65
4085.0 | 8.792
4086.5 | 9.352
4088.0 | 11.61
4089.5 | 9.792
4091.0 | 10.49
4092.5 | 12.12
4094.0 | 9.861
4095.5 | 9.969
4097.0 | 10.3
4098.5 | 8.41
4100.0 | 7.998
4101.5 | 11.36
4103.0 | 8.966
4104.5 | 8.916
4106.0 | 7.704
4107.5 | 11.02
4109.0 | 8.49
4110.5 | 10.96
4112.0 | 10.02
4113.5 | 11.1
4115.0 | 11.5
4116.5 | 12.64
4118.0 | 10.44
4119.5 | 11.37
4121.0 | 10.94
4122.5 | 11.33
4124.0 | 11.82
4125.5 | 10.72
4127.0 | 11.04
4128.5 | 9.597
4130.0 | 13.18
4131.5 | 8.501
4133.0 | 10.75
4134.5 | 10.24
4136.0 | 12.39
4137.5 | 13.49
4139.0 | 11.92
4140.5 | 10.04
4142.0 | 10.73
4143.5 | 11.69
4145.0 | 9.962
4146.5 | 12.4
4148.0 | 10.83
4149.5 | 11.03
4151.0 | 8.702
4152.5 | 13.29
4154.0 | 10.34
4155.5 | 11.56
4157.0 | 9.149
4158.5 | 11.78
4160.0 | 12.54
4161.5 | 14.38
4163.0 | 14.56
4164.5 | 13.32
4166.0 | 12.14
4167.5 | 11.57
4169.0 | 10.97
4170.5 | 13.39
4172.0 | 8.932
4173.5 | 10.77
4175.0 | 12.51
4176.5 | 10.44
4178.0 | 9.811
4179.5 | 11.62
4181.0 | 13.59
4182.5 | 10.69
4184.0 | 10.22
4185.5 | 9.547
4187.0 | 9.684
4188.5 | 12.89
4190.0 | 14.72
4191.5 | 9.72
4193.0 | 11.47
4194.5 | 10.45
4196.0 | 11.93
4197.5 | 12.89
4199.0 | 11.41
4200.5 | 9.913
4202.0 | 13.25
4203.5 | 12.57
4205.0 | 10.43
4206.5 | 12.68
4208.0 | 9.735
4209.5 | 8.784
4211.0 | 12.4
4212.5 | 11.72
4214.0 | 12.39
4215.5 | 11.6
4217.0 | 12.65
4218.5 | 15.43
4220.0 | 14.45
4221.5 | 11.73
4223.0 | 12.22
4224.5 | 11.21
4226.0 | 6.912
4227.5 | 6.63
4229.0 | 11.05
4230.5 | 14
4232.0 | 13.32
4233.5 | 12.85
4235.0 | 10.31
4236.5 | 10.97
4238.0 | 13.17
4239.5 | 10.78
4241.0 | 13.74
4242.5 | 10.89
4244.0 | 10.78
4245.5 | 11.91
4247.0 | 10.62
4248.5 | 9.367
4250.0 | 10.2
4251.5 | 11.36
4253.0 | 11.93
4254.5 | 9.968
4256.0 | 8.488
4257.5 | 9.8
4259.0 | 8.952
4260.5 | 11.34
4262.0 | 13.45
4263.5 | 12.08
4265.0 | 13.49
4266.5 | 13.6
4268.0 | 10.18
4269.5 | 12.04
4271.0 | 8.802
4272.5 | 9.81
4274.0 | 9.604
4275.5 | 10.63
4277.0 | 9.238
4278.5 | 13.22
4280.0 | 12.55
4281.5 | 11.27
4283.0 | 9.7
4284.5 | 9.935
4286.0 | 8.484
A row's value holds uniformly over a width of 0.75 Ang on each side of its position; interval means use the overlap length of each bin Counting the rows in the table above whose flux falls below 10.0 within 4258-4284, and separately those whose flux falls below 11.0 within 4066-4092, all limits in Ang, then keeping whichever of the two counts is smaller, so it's 6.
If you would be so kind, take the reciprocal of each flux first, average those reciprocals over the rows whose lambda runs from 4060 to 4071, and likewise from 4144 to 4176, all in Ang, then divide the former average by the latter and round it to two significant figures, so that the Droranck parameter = 0.97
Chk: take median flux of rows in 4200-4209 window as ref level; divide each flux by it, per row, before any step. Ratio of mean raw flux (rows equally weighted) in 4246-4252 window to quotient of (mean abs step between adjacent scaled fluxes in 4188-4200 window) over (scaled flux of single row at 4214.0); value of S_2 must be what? 67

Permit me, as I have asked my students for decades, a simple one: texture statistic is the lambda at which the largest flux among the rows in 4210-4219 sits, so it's 4218.5 Ang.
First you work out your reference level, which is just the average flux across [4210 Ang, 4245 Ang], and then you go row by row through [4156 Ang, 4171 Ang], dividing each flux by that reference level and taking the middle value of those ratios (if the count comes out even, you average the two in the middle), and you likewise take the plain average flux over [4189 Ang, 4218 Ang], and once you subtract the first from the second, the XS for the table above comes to 10.6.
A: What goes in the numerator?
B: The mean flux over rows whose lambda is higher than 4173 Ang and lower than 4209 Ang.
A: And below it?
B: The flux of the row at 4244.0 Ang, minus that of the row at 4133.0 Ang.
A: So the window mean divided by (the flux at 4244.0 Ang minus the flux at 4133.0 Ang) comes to 379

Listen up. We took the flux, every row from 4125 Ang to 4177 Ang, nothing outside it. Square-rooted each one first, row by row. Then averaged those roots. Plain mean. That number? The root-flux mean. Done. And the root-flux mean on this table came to 3.37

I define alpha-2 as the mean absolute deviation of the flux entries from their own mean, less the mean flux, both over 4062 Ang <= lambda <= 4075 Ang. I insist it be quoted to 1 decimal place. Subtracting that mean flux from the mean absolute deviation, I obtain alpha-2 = -10.8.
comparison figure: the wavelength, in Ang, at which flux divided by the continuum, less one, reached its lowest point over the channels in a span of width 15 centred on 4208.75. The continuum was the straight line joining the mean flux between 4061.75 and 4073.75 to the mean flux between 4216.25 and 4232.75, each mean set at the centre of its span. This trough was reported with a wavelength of 4209.5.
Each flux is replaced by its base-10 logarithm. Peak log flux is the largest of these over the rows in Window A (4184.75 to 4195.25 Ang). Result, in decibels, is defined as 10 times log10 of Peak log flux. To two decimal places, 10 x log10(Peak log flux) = 0.67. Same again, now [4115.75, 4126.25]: 0.42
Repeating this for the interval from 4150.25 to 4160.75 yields 0.51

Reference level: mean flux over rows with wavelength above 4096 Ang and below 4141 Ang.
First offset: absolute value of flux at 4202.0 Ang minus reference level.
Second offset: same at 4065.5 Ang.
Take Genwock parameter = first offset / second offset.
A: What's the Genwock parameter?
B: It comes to 7.4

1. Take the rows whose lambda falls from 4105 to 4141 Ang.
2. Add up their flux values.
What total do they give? 261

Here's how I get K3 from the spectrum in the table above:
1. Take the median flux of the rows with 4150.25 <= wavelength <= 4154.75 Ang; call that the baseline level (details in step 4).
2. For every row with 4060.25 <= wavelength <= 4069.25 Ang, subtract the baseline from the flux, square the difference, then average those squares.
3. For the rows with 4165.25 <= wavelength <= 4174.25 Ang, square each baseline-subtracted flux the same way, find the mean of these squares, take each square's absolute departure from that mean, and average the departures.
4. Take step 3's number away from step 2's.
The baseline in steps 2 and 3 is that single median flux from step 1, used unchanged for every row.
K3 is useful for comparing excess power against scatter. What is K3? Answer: 1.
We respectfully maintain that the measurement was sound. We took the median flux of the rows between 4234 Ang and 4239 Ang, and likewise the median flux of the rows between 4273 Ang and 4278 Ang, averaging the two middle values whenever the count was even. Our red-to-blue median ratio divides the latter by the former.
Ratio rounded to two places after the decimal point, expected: 0.88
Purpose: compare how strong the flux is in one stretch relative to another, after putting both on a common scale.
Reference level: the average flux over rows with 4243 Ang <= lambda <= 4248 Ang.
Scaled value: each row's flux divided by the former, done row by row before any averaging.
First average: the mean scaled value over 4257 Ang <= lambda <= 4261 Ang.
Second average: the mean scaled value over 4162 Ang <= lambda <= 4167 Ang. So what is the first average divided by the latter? 0.75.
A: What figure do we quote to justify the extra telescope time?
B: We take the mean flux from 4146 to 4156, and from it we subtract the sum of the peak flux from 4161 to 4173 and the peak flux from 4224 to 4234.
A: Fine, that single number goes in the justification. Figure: -17.4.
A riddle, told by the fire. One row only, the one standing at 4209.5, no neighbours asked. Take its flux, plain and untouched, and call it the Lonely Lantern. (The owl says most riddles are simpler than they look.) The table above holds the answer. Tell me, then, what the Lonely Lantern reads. 8.784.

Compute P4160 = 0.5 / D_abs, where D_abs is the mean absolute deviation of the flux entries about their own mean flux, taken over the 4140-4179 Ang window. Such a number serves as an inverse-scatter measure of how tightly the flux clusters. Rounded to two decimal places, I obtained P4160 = 0.39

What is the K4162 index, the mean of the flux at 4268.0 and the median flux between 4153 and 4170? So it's 11.0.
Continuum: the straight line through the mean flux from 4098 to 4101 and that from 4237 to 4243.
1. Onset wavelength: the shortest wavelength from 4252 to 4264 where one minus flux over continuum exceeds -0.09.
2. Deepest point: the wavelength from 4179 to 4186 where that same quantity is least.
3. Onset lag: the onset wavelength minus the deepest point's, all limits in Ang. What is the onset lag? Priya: 72.0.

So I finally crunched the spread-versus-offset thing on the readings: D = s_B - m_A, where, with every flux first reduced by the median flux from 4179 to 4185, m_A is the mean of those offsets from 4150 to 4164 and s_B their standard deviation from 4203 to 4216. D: 0.7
